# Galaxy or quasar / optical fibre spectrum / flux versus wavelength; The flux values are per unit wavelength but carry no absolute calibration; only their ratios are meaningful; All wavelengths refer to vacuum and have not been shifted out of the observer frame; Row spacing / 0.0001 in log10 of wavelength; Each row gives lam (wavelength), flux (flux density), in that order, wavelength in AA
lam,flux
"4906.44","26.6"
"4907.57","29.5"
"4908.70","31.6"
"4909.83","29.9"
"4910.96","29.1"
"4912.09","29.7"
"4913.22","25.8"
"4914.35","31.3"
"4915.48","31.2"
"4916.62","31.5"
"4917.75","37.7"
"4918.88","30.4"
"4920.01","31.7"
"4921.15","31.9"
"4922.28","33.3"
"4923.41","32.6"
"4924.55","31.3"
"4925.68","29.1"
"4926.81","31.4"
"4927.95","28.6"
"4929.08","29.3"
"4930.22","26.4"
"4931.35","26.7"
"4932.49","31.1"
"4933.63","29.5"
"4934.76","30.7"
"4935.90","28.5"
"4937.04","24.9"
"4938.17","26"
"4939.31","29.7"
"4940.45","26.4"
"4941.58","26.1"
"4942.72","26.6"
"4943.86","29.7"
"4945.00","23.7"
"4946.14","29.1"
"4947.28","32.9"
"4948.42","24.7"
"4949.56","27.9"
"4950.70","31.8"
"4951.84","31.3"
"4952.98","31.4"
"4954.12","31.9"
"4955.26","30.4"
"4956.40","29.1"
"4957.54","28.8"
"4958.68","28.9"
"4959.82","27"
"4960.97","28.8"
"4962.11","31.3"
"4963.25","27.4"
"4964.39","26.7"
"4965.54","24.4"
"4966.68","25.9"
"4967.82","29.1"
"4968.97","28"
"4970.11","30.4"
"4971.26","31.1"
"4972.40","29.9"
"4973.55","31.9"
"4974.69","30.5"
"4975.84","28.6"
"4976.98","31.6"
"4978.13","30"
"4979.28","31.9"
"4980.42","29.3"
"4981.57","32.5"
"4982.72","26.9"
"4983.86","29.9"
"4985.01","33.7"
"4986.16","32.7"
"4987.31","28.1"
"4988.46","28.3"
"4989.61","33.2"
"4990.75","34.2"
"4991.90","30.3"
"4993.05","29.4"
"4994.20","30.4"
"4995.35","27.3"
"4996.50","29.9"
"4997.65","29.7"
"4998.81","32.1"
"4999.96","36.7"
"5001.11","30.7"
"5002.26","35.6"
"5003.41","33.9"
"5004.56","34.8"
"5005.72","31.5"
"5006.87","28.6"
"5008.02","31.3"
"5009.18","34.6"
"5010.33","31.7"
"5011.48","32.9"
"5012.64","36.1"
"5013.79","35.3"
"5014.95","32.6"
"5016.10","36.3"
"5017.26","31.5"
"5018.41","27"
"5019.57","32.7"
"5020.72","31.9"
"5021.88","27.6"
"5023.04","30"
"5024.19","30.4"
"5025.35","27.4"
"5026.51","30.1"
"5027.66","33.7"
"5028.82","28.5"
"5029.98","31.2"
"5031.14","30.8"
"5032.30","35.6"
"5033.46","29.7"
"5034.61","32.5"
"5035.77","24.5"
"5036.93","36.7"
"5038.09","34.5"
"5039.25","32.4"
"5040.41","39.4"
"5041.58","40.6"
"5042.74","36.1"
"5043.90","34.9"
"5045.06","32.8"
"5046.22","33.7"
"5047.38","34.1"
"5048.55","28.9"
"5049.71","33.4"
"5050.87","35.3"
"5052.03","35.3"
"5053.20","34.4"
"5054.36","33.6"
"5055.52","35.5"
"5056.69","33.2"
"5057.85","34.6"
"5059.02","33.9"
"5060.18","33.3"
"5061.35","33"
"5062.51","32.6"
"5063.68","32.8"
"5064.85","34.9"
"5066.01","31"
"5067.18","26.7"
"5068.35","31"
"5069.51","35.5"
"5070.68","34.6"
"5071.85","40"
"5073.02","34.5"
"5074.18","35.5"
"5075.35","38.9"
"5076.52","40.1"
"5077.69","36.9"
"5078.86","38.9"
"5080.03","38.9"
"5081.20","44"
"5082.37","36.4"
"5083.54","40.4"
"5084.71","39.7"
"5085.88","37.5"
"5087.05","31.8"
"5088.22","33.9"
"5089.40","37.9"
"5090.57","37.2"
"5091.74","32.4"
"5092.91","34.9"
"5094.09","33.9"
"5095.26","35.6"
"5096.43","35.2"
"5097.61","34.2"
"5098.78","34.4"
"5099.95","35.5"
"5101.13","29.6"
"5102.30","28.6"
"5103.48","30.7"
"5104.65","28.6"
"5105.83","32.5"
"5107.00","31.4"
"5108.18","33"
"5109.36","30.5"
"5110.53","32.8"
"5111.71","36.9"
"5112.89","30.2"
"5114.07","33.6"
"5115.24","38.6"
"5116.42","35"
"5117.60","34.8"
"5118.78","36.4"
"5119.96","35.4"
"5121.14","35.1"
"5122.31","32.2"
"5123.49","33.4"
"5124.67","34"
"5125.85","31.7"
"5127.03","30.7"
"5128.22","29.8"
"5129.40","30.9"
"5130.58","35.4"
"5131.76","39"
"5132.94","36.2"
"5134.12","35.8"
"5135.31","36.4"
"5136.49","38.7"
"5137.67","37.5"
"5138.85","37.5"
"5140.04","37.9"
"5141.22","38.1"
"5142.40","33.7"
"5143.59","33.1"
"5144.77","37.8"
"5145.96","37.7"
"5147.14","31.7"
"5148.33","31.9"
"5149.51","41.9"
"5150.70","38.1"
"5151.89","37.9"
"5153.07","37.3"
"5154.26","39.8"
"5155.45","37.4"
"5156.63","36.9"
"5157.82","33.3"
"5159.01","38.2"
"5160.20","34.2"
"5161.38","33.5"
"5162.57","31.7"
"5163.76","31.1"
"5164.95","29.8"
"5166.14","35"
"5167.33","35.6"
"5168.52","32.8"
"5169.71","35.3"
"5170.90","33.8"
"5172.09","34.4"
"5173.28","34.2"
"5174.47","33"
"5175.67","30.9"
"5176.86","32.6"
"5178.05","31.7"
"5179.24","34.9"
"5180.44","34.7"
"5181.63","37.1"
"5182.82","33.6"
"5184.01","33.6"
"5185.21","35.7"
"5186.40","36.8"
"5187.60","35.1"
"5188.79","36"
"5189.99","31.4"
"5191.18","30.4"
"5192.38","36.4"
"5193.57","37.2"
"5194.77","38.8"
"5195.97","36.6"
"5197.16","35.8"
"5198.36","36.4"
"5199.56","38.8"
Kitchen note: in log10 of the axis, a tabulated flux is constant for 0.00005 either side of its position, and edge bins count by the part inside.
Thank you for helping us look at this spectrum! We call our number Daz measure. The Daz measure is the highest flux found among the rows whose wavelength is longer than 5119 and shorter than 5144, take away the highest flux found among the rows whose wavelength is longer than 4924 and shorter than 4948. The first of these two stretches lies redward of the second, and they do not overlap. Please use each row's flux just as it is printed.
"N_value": 6.1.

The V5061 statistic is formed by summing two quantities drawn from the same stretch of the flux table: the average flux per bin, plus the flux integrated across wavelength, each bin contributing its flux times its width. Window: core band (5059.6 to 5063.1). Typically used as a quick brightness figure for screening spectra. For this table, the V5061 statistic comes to 148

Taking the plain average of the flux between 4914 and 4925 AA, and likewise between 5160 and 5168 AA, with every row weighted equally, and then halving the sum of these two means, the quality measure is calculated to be 32.6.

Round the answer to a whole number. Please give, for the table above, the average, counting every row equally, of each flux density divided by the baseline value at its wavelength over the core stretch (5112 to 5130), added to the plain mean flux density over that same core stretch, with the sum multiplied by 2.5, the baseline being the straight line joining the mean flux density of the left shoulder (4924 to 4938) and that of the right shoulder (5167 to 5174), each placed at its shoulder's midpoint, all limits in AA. 86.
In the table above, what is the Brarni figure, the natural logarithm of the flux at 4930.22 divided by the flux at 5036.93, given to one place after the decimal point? -0.3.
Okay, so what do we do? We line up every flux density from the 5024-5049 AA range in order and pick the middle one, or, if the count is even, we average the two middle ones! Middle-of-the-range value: 33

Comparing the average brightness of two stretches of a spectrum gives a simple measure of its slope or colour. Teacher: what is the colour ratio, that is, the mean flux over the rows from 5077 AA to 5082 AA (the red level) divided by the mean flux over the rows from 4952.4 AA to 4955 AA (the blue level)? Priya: 1.25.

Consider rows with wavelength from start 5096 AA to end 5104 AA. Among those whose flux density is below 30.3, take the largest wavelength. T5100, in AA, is 5102.30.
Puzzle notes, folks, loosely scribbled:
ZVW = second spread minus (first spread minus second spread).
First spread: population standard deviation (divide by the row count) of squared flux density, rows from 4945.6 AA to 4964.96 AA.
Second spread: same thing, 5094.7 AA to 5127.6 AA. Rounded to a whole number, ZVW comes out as 208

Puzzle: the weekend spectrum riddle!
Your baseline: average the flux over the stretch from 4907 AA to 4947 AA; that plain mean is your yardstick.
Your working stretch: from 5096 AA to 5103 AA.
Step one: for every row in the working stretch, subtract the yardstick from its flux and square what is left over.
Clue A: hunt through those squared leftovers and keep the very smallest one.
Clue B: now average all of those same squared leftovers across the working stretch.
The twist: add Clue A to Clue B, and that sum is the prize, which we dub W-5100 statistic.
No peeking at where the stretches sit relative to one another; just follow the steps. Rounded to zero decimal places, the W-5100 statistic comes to 19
